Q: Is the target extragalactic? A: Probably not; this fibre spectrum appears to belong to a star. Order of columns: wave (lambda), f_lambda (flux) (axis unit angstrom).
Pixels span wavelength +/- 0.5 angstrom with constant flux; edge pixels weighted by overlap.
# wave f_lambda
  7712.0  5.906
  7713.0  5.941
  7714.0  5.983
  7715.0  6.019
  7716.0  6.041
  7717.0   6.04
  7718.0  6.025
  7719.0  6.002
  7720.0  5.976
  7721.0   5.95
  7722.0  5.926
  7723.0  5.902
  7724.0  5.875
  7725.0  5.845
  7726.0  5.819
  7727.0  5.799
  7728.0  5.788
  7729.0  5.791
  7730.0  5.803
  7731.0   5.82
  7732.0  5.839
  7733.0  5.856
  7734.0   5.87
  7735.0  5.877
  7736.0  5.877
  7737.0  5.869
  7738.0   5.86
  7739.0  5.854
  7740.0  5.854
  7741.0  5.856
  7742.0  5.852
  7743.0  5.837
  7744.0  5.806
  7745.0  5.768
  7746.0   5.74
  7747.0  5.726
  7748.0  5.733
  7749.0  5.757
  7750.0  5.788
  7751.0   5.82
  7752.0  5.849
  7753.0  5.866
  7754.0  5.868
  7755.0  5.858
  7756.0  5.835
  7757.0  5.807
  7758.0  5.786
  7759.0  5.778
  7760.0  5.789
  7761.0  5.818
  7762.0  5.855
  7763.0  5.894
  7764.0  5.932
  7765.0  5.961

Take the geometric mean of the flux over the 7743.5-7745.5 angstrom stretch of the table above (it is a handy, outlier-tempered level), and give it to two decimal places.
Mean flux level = 5.79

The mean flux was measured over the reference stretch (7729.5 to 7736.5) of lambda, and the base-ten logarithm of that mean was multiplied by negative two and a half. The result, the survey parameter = -1.92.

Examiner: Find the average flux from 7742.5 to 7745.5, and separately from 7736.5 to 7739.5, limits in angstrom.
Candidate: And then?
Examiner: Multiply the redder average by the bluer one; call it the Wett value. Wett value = 34.0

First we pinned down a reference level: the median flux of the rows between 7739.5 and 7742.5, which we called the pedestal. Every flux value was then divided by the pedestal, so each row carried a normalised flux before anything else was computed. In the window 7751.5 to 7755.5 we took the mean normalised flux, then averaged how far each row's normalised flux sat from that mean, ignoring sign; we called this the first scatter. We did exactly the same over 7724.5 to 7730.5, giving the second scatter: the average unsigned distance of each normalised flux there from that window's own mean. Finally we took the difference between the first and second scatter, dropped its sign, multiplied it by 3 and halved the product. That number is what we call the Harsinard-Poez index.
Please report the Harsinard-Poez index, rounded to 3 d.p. 0.002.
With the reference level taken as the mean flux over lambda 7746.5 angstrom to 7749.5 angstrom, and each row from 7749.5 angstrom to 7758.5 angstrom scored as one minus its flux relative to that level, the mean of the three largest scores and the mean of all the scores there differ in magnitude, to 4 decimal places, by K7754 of 0.0065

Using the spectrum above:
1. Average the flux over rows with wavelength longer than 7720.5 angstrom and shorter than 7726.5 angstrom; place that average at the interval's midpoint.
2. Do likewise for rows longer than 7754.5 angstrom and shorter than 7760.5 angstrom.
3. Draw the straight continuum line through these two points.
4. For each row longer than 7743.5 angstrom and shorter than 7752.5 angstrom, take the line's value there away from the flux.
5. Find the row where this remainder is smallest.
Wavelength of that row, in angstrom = 7747.0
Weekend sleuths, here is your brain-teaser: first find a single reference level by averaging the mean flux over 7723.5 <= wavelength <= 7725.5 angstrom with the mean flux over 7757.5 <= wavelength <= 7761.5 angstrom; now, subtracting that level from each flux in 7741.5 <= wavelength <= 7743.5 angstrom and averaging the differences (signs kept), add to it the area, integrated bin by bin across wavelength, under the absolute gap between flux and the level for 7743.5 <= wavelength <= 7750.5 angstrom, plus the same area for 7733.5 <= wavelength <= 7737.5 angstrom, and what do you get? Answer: 0.67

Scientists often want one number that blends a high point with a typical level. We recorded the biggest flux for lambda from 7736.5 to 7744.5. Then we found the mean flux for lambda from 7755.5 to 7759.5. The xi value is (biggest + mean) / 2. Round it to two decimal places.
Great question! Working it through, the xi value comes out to 5.84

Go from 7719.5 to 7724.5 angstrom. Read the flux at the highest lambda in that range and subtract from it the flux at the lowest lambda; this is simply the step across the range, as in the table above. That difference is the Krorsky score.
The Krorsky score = -0.10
